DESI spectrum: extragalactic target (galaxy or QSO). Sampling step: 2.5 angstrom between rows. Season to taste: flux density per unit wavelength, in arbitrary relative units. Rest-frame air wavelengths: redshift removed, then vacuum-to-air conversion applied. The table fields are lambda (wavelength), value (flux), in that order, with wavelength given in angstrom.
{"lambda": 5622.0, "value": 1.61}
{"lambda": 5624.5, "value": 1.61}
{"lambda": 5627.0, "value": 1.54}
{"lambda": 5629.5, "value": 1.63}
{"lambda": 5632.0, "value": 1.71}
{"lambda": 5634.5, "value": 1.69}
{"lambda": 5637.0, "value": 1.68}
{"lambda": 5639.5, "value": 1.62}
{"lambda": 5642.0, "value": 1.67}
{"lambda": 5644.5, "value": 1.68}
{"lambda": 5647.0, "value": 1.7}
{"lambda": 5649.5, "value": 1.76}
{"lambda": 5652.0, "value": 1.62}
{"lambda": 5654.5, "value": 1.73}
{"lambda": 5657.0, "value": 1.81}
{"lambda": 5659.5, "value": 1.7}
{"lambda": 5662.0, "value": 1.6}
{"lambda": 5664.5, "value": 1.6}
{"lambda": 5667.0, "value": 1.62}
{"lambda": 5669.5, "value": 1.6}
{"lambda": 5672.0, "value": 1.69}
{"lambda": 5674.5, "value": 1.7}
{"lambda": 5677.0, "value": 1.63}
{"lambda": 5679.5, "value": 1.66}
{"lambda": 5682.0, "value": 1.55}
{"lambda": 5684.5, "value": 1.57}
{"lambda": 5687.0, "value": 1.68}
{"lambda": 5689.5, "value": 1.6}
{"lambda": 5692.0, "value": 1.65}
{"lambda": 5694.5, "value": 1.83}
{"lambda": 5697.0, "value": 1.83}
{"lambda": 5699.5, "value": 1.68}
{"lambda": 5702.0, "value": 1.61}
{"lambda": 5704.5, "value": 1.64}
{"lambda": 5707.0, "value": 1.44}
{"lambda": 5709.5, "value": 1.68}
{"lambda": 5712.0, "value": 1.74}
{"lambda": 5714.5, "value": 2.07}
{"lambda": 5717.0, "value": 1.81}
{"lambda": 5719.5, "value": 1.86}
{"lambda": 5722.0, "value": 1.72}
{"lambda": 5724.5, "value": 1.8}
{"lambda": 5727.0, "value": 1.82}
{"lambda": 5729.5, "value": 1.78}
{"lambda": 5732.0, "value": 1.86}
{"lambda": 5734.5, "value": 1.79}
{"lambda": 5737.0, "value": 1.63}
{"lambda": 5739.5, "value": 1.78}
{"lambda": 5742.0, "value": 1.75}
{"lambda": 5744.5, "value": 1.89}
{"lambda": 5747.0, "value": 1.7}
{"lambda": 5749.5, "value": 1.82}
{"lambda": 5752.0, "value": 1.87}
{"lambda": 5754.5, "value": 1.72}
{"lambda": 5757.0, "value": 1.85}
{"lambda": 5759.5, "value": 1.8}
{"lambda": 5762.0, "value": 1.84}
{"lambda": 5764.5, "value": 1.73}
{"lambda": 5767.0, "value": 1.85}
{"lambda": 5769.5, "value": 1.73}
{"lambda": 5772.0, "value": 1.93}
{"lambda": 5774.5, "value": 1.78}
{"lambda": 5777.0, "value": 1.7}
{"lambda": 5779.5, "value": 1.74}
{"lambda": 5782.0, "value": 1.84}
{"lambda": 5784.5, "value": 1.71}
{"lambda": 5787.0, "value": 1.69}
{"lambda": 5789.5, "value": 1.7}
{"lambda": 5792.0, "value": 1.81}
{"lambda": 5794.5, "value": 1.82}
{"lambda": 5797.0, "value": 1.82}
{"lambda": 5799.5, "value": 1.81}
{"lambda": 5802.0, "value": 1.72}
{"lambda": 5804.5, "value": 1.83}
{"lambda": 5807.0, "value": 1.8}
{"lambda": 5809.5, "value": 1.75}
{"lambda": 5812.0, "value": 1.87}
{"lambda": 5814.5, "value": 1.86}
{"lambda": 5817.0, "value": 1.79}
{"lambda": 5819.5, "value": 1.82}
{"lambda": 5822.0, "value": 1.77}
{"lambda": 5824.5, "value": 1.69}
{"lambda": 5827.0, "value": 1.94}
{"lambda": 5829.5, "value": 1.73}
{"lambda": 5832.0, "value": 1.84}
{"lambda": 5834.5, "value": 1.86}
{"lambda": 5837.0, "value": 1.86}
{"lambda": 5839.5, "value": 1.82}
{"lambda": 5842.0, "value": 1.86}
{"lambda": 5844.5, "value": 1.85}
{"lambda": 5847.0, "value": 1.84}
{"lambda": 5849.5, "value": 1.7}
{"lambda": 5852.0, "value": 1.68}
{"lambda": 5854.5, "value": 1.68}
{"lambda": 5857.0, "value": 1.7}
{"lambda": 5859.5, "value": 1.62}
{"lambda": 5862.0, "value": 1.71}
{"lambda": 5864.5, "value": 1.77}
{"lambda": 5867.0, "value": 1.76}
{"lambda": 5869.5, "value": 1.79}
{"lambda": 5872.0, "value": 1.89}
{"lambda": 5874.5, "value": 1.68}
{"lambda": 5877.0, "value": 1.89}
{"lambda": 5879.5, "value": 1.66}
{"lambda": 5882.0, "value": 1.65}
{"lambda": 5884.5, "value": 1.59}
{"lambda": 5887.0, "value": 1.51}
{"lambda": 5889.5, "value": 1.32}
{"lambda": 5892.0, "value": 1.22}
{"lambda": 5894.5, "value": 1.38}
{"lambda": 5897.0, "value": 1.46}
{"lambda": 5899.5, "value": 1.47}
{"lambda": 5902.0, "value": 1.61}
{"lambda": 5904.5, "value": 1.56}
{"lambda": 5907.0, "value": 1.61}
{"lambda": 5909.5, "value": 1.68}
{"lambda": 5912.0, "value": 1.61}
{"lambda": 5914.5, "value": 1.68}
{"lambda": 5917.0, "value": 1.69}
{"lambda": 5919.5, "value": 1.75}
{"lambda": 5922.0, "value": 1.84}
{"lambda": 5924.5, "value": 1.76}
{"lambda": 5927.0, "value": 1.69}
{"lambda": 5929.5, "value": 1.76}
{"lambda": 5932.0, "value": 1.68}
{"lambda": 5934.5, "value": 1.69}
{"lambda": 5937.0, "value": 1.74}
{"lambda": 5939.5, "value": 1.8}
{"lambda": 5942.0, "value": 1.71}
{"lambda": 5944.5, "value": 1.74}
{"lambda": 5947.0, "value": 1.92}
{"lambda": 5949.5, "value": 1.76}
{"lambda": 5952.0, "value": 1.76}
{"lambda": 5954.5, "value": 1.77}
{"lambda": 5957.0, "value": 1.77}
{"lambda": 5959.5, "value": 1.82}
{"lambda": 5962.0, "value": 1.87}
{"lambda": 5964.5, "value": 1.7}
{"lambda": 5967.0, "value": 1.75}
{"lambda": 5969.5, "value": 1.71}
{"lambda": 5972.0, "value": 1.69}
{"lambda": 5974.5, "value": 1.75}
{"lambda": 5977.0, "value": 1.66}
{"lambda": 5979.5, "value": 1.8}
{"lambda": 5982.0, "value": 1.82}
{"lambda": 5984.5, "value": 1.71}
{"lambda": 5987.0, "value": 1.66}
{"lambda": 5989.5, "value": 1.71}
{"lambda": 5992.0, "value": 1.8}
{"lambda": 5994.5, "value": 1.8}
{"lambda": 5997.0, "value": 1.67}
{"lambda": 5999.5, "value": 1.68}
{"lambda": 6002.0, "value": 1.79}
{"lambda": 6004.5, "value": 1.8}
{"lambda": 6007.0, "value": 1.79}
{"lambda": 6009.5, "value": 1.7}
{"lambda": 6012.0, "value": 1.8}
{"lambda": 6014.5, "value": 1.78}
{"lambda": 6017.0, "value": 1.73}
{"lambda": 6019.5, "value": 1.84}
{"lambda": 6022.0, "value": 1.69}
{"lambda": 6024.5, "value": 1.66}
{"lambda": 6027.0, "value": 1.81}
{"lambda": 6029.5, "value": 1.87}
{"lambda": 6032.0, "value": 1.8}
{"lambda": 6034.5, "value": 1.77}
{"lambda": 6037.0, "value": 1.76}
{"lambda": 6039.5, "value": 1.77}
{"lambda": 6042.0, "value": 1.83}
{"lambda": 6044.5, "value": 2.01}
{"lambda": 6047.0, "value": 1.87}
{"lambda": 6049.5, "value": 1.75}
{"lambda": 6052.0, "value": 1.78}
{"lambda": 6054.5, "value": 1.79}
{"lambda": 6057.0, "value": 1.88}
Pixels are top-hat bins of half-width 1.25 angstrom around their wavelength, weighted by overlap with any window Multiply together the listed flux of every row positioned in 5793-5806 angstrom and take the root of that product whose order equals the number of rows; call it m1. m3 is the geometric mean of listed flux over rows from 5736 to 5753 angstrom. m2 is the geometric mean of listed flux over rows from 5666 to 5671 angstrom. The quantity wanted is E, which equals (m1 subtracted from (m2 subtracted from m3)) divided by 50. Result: -0.0327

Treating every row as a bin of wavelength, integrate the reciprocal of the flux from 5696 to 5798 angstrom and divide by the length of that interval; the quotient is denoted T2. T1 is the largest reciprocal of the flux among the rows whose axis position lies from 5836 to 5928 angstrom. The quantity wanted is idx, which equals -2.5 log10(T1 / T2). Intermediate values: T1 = 0.82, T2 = 0.567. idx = -0.40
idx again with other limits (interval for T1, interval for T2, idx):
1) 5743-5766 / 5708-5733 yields -0.06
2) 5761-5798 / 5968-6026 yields -0.03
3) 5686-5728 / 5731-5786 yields -0.23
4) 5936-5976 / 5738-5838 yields -0.06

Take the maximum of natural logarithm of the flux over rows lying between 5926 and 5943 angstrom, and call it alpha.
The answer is 0.59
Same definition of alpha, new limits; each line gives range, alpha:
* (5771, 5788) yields 0.66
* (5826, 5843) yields 0.66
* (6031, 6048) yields 0.70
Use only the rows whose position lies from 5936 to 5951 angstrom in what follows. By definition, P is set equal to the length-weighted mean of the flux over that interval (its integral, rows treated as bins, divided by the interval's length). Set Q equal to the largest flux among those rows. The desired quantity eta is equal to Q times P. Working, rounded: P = 1.78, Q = 1.92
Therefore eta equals 3.42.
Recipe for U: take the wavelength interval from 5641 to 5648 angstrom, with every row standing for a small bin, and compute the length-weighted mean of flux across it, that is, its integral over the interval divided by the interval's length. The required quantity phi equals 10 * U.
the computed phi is 16.8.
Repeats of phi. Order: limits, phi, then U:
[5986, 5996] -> 17.4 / 1.74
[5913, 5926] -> 17.4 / 1.74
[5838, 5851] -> 18.1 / 1.81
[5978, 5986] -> 17.7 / 1.77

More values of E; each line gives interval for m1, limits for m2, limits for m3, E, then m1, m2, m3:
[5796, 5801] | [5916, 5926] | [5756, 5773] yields -0.0351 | 1.81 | 1.759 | 1.82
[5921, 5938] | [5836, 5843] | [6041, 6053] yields -0.0347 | 1.74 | 1.847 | 1.85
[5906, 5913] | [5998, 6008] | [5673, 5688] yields -0.0353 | 1.63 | 1.764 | 1.63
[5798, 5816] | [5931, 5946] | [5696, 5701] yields -0.0356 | 1.80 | 1.726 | 1.75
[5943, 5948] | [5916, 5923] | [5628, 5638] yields -0.0382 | 1.83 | 1.759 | 1.68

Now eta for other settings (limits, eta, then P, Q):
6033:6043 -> 3.26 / 1.78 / 1.83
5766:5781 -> 3.45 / 1.79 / 1.93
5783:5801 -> 3.21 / 1.77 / 1.82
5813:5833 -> 3.50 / 1.81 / 1.94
